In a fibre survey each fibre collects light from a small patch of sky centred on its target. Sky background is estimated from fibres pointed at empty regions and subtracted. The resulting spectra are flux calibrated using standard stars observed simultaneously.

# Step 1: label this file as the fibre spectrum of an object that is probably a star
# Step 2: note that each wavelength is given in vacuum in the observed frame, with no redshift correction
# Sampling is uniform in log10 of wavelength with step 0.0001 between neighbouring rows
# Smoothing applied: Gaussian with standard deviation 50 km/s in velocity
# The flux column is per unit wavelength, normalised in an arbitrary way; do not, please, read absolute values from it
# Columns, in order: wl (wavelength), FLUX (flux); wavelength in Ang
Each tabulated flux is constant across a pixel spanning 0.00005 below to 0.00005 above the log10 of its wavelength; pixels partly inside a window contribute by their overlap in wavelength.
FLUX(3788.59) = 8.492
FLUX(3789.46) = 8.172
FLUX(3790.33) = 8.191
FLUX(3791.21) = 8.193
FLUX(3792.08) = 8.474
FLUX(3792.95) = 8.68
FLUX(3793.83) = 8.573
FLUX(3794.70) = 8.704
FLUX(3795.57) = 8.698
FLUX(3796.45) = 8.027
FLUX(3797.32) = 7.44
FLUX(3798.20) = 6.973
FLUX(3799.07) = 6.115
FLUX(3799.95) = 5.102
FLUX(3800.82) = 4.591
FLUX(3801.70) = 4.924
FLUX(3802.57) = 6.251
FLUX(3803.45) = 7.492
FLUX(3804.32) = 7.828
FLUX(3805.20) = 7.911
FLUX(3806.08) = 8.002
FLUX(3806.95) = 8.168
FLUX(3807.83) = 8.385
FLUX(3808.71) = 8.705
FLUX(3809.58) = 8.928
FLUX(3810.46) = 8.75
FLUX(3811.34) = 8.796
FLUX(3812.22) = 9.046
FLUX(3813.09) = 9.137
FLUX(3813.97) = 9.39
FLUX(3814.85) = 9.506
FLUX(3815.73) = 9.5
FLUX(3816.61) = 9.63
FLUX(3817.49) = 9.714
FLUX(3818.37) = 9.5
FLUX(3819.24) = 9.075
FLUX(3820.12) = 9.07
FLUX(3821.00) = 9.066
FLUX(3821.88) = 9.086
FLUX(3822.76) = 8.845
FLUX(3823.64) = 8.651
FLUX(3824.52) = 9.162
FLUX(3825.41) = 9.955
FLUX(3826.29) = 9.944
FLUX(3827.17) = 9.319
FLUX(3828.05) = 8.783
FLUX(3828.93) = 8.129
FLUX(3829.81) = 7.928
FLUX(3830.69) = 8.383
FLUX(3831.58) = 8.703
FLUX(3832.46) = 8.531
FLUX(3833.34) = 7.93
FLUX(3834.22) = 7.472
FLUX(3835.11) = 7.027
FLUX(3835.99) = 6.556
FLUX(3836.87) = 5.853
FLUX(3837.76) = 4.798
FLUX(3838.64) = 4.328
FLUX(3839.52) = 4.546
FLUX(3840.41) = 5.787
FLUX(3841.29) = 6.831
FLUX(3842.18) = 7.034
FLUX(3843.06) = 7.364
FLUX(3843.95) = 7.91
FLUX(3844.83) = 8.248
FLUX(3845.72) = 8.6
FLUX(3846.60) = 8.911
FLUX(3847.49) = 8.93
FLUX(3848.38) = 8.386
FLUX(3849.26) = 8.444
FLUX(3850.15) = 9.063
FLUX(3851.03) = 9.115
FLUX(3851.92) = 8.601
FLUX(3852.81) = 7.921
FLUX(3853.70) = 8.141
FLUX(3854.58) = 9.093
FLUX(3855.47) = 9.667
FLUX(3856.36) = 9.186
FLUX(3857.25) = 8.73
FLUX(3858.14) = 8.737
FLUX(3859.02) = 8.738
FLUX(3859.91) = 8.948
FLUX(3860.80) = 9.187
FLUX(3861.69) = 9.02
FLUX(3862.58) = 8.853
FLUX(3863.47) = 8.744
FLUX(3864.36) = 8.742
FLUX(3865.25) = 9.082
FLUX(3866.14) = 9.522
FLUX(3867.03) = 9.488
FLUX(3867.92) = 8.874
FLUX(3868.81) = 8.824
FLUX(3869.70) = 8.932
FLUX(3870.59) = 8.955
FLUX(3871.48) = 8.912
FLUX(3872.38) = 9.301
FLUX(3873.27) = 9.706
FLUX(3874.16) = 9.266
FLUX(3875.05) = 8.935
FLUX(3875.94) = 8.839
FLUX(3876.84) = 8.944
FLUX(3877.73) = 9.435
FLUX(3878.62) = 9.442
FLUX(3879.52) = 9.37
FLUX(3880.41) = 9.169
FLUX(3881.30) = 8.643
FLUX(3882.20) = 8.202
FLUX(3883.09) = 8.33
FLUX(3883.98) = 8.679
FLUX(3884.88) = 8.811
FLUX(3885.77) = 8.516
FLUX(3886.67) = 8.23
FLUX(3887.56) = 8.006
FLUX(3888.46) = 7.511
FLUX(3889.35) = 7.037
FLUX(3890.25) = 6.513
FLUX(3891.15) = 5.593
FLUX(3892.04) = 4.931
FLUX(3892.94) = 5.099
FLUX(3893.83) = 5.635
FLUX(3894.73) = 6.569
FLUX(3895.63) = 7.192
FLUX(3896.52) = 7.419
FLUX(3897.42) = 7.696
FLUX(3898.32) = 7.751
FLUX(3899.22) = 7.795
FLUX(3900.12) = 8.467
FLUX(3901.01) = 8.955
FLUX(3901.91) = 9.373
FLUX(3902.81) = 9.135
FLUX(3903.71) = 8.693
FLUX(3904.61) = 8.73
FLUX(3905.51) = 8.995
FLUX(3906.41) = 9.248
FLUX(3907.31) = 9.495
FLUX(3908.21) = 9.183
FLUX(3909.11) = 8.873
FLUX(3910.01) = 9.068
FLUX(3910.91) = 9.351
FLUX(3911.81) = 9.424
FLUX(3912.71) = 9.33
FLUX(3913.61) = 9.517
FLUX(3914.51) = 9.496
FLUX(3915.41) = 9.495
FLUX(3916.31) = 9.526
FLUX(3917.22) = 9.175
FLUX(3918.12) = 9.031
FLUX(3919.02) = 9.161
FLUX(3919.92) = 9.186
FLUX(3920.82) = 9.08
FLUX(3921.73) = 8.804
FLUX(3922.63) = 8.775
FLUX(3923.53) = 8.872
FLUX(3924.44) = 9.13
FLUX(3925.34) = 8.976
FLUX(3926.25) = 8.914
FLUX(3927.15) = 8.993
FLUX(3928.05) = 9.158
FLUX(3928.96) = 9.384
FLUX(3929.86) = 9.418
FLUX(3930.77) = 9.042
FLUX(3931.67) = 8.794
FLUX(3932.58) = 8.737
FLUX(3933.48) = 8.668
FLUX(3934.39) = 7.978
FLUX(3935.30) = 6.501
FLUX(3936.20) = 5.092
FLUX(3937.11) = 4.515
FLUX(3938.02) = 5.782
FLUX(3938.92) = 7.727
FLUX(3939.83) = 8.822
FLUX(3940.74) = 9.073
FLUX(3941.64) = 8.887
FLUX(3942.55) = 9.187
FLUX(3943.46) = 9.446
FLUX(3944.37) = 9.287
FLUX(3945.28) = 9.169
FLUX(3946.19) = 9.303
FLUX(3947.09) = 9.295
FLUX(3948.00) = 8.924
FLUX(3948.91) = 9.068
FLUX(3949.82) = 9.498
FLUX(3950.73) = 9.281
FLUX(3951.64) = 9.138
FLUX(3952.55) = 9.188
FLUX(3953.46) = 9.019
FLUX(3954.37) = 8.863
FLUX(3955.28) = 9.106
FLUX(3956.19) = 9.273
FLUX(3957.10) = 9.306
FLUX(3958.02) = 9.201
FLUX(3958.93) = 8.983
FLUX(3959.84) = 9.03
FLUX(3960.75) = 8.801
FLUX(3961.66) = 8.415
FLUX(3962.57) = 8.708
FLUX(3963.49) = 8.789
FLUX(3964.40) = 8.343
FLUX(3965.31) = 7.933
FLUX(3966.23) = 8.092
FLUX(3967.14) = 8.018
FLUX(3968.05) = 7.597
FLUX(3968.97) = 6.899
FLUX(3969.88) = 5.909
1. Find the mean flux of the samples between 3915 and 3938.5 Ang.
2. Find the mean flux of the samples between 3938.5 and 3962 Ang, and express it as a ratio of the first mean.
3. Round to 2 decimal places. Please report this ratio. 1.07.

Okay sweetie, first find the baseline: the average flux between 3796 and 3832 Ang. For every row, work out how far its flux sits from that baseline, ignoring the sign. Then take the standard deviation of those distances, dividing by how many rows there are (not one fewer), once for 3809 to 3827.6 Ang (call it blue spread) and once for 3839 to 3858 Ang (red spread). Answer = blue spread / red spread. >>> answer 0.42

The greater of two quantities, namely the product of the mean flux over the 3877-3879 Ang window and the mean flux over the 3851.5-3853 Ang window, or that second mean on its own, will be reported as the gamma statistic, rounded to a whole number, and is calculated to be 78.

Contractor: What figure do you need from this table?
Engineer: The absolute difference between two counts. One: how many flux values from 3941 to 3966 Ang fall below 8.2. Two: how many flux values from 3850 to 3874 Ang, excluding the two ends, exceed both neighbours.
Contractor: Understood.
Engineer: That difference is 4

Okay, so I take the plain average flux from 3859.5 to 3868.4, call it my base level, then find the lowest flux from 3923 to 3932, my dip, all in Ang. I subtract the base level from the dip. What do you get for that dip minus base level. -0.25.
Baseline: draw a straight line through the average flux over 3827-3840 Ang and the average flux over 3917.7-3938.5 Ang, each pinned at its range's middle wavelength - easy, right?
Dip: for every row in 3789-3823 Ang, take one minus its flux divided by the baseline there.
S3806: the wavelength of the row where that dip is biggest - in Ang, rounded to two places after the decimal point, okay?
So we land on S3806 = 3800.82 Ang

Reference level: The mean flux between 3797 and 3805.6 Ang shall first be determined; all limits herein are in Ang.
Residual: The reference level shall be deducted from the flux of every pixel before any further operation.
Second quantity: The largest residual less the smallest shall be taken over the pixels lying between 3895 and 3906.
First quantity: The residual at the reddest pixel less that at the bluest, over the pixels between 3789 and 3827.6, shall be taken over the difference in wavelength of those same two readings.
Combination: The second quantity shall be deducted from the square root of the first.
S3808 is -2.0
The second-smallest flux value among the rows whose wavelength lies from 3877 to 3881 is 9.37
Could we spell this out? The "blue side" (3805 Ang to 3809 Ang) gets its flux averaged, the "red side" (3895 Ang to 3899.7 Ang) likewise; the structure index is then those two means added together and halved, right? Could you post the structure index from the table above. 7.9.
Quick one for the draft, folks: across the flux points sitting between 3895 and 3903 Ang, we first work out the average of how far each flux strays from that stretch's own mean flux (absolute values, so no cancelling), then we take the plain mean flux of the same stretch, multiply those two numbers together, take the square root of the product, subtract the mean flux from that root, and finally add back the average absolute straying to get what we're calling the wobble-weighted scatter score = -5.1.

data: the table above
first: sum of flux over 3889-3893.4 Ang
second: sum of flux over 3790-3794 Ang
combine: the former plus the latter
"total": 71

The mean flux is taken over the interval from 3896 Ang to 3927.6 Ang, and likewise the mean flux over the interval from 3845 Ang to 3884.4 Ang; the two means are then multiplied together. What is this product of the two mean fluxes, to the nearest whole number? 80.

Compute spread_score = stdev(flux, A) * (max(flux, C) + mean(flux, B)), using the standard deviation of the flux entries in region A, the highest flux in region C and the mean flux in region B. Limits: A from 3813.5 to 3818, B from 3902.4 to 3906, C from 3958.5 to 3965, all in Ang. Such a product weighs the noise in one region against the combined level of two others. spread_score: 2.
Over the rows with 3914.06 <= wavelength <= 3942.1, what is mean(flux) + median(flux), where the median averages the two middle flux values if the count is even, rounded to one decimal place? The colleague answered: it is 17.5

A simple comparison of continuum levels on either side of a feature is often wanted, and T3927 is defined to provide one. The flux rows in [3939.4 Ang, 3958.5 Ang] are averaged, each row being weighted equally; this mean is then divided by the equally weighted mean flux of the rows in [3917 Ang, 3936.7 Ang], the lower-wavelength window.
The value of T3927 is 1.06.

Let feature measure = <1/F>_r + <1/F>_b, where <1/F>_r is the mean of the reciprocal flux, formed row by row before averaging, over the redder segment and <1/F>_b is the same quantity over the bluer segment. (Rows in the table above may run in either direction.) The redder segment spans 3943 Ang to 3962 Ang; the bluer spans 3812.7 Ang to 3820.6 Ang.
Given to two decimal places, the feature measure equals 0.22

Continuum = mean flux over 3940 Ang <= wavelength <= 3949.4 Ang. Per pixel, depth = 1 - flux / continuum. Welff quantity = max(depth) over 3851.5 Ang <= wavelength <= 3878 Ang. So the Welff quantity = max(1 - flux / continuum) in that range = 0.1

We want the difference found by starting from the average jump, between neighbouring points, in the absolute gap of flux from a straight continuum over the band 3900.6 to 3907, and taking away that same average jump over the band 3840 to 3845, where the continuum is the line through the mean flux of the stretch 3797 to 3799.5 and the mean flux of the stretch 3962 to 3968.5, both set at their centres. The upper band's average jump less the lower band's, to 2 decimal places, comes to -0.15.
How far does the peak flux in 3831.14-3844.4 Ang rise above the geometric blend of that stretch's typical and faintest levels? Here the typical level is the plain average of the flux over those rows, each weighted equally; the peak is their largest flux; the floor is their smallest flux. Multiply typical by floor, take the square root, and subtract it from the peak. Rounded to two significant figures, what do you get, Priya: 3.3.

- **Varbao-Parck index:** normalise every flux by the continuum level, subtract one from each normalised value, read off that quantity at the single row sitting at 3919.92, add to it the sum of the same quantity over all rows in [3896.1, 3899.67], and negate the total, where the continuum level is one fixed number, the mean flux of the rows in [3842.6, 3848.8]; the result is 0.22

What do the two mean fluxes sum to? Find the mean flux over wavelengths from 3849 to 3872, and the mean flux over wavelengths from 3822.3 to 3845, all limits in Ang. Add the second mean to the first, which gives 16.5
